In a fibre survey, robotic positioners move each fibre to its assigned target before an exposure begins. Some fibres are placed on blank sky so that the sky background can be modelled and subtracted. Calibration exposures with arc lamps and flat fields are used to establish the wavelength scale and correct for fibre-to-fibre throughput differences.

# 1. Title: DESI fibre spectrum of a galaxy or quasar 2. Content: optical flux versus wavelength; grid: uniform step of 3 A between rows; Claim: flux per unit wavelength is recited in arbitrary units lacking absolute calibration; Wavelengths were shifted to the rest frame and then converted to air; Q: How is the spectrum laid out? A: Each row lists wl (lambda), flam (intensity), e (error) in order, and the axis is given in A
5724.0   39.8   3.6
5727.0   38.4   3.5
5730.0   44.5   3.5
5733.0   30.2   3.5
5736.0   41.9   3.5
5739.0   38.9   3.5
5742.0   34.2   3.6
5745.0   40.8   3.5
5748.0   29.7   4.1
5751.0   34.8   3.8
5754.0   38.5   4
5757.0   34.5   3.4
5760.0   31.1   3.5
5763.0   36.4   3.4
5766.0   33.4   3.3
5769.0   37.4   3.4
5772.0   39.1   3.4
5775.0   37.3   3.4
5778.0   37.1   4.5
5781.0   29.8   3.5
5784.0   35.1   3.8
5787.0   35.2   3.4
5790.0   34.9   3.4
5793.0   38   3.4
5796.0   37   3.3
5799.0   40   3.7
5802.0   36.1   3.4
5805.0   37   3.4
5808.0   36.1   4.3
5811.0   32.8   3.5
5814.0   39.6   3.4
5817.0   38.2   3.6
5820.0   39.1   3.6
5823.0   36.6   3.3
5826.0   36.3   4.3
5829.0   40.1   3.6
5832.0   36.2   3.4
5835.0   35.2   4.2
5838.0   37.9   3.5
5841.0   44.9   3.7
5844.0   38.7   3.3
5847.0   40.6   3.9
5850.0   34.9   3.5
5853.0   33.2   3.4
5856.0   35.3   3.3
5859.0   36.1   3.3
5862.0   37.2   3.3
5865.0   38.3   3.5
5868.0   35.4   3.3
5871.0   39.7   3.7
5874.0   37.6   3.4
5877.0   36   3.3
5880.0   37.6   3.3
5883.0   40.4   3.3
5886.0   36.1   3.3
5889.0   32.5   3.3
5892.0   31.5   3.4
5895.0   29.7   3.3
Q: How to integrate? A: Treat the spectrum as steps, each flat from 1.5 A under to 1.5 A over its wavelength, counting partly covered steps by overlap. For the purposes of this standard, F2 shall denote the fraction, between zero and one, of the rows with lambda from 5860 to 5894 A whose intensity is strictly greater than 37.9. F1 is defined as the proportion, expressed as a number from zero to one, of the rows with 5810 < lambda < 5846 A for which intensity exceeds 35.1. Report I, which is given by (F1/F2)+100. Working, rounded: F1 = 0.92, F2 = 0.27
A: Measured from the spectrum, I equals 103.4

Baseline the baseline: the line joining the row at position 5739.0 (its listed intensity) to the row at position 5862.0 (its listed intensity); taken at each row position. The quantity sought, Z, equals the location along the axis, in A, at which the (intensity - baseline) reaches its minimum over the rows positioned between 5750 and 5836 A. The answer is 5781.0 A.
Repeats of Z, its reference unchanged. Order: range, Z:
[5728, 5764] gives 5748.0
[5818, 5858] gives 5853.0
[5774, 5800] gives 5781.0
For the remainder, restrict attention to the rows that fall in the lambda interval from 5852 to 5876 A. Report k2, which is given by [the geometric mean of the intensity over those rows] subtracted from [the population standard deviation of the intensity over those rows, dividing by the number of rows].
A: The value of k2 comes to -34.7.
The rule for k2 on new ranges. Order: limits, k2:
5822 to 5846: -35.2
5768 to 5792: -33.0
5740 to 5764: -31.4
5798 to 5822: -35.1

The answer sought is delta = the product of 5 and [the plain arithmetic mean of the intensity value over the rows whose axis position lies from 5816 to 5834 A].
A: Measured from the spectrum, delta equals 189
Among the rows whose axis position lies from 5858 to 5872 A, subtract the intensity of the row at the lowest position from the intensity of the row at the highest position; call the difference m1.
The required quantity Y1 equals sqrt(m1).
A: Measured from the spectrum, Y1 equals 1.90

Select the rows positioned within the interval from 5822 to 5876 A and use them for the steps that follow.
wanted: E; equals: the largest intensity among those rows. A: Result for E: 44.9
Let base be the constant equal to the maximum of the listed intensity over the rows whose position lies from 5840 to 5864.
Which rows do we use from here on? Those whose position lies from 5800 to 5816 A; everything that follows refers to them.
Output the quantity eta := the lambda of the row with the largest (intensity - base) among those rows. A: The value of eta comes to 5814.0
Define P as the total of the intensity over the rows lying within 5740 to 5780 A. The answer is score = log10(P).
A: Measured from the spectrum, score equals 2.67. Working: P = 464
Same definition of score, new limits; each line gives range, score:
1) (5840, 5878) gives 2.69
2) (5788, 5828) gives 2.68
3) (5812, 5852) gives 2.70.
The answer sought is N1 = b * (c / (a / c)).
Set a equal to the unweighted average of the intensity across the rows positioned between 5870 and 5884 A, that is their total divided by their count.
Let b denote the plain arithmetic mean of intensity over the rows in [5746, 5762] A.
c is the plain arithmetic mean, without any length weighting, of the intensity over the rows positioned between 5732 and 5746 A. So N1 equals 1220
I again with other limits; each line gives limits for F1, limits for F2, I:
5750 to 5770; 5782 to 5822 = 101.1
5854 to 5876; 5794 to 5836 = 102.8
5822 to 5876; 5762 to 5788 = 108.0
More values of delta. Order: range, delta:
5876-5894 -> 178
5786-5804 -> 184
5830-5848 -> 195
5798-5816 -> 185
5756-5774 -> 177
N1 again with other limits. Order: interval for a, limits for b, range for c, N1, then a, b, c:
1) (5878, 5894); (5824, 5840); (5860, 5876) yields 1477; 35.6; 37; 37.64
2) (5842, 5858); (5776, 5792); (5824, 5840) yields 1299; 36.5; 34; 37.14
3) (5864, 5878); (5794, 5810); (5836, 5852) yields 1546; 37.4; 37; 39.40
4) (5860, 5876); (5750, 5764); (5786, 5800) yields 1277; 37.6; 35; 37.02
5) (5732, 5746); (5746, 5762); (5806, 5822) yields 1252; 37.2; 34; 37.16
